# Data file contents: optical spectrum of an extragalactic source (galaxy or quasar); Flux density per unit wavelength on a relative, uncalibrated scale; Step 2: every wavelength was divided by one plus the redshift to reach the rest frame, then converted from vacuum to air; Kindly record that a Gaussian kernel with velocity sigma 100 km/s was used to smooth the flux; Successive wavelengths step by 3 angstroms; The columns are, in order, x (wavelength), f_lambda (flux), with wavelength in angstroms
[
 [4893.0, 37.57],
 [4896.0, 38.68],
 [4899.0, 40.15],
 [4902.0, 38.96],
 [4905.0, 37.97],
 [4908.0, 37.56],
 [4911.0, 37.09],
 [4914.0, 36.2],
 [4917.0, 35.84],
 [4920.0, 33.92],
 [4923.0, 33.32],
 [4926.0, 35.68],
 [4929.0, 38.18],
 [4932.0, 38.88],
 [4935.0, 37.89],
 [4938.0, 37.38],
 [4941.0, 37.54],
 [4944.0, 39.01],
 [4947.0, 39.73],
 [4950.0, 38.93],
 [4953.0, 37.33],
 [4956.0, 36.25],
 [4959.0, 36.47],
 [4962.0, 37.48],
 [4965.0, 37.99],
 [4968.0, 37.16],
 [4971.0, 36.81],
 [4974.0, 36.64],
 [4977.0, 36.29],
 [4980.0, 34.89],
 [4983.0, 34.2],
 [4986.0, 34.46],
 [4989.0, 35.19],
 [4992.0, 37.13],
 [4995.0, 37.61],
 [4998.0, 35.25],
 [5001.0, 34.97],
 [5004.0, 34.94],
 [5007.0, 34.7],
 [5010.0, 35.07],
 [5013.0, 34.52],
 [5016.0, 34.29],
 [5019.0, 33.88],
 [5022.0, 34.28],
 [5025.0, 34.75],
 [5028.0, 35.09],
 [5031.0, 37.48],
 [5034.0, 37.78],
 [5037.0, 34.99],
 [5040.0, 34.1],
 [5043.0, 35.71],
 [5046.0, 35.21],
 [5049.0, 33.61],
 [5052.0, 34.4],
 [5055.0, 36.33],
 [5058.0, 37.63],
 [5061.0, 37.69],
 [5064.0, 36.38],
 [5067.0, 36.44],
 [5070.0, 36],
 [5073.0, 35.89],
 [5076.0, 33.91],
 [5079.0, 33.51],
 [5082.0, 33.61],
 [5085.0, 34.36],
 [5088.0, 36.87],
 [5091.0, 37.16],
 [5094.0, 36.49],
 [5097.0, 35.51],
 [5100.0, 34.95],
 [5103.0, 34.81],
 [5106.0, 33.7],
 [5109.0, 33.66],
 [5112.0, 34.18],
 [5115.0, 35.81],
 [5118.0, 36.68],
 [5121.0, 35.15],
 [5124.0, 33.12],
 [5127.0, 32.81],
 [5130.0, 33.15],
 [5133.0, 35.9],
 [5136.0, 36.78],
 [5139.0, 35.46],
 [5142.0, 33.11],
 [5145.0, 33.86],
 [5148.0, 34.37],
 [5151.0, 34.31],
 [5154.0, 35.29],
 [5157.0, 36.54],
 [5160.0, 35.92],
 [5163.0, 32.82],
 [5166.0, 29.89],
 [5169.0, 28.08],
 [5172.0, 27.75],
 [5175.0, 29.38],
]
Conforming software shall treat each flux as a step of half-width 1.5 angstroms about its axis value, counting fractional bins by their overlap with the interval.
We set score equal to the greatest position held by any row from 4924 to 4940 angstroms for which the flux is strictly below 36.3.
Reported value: 4926.0 angstroms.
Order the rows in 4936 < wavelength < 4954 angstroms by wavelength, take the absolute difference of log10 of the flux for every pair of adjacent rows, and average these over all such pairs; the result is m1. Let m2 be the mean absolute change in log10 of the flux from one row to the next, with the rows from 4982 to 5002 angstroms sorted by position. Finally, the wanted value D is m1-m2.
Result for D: -0.0014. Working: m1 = 0.011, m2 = 0.012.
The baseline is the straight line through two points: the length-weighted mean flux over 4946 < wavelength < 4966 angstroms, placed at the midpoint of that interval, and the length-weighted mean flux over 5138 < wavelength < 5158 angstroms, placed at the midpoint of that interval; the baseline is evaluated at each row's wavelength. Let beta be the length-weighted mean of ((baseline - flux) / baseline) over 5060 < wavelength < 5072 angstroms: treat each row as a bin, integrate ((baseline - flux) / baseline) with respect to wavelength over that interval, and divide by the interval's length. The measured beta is -0.017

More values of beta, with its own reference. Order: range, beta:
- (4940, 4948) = -0.024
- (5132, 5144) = -0.012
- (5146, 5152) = 0.009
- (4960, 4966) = -0.001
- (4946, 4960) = 0.000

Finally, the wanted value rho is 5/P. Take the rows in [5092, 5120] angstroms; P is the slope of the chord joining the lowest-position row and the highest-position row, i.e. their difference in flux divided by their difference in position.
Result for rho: 632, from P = 0.01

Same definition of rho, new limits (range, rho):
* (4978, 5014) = -446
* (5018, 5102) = 379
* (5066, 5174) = -60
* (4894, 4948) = 243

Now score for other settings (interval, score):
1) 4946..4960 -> 4956.0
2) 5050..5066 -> 5052.0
